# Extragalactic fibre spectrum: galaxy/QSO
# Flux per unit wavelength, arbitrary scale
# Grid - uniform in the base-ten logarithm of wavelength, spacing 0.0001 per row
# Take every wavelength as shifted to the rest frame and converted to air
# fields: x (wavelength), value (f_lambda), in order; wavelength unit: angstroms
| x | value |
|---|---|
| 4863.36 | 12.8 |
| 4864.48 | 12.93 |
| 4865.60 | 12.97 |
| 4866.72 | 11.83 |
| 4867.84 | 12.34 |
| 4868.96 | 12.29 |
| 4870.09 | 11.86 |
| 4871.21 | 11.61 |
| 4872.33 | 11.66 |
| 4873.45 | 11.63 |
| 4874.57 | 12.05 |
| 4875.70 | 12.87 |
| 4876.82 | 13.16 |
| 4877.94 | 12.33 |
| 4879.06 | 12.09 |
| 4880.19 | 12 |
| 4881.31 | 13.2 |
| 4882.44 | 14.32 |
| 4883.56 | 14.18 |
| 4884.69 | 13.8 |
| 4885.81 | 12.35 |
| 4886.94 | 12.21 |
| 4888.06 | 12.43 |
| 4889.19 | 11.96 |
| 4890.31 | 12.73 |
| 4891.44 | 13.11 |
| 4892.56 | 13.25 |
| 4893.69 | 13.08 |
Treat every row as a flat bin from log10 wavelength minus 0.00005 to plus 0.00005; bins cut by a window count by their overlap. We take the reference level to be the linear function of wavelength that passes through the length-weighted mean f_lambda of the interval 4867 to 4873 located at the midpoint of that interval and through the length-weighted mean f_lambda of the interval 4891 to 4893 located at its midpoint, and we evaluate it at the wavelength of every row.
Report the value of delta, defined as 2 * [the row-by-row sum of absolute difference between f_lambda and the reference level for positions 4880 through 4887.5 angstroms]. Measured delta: 12.9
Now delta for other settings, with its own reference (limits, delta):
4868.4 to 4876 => 5.1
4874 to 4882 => 6.3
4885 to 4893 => 6.7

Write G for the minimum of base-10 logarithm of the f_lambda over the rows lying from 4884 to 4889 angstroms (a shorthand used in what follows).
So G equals 1.09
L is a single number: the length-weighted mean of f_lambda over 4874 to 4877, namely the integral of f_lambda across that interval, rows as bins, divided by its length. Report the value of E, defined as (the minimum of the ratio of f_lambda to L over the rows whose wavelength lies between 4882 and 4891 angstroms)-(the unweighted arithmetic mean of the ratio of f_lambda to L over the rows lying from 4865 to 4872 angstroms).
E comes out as -0.02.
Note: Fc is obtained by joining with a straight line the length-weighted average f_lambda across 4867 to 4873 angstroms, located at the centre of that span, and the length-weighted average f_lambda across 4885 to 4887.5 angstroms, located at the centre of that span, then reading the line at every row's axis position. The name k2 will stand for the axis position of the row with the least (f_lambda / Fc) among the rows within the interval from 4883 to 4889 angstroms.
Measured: 4886.94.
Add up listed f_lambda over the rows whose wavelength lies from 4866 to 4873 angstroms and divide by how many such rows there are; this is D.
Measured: 11.9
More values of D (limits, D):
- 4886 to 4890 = 12.2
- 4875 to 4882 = 12.6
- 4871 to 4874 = 11.6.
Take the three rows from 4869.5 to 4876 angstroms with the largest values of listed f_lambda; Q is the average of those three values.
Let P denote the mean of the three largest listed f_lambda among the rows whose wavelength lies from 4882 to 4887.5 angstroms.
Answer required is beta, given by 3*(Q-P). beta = -6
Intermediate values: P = 14.1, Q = 12.3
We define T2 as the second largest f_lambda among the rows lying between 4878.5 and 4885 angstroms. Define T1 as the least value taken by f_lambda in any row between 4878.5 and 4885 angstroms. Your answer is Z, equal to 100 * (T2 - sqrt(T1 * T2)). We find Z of 114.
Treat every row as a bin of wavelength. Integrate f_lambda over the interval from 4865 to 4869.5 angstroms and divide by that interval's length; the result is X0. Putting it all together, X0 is 12.4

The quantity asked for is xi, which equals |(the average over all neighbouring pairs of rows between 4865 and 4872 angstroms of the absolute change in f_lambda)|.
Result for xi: 0.48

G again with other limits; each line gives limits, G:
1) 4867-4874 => 1.06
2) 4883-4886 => 1.09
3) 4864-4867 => 1.07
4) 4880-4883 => 1.08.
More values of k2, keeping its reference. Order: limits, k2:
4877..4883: 4880.19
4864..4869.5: 4866.72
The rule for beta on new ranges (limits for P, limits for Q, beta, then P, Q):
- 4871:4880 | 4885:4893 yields 1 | 12.8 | 13.0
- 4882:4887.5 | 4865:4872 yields -5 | 14.1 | 12.5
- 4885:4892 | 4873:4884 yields 3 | 12.8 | 13.9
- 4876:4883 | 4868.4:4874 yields -5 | 13.6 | 11.9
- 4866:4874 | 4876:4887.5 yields 6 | 12.2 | 14.1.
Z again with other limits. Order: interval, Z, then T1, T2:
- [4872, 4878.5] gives 64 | 11.63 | 12.87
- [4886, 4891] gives 24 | 11.96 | 12.43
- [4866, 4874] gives 34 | 11.61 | 12.29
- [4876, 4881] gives 17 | 12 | 12.33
